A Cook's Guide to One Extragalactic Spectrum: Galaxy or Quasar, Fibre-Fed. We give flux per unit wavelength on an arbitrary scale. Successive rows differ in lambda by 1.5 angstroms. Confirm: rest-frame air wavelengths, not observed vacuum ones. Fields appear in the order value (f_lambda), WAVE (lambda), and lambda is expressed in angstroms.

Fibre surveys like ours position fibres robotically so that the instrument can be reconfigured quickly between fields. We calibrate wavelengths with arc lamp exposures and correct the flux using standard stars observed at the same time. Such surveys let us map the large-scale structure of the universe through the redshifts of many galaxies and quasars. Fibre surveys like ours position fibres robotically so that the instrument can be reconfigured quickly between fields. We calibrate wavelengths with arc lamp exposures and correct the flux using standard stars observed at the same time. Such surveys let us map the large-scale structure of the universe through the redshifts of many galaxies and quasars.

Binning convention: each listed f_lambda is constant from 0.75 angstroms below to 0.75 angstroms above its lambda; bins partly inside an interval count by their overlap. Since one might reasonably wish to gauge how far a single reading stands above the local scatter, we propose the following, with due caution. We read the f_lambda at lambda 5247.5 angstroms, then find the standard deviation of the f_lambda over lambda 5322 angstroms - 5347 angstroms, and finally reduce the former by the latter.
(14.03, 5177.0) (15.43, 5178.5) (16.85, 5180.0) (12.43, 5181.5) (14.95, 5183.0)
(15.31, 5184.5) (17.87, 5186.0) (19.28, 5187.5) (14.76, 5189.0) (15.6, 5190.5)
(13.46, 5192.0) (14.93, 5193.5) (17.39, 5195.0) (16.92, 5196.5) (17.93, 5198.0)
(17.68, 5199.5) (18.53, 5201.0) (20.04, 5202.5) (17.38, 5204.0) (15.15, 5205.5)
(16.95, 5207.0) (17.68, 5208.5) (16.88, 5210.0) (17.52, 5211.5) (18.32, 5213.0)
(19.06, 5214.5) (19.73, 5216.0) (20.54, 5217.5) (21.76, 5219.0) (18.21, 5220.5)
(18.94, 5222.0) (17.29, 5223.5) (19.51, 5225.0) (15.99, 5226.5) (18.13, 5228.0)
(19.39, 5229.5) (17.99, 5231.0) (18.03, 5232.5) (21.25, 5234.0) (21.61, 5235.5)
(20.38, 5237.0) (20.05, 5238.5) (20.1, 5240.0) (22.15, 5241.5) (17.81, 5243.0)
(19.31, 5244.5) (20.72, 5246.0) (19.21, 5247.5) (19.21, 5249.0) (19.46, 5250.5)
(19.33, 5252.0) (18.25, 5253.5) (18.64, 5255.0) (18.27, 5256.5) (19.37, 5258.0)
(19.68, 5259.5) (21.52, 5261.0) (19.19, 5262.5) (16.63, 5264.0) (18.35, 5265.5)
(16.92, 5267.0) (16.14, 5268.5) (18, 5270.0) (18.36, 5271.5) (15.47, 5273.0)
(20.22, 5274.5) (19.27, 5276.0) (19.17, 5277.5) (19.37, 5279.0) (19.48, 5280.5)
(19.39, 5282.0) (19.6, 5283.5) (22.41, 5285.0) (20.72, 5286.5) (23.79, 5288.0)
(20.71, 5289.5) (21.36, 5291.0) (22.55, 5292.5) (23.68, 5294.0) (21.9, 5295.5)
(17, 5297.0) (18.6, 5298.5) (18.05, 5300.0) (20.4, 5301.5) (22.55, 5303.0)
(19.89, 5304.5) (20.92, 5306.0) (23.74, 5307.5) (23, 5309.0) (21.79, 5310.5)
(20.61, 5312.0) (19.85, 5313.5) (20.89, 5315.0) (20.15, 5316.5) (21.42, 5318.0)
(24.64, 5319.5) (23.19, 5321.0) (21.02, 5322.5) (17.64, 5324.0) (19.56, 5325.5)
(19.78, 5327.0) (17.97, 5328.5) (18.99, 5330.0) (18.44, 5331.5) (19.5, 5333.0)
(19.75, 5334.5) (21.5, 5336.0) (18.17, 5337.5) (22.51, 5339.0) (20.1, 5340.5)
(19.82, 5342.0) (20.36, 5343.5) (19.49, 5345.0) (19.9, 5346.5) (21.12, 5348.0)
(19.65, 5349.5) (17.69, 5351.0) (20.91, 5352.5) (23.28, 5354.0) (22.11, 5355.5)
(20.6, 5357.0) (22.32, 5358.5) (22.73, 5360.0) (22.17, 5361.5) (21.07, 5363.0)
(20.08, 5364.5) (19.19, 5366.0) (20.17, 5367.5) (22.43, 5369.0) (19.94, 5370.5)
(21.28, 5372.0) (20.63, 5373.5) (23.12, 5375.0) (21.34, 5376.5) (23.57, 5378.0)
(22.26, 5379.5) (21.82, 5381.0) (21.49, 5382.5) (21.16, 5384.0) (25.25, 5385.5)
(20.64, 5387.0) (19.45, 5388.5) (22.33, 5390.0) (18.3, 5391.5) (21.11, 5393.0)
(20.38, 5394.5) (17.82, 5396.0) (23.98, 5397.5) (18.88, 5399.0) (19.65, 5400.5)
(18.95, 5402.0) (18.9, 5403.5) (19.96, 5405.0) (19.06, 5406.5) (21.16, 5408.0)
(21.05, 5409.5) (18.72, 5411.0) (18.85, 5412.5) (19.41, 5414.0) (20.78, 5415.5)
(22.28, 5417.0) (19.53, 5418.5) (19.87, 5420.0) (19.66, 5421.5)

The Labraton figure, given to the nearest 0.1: 18.0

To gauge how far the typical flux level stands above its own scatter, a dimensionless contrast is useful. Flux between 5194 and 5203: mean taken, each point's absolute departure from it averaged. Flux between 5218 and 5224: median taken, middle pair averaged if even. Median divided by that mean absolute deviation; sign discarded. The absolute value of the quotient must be 23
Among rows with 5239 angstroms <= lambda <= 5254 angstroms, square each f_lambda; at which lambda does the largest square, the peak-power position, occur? 5241.5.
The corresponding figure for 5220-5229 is 5225.0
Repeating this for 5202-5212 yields 5202.5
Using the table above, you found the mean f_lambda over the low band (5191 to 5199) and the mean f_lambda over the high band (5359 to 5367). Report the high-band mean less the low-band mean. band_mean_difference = 5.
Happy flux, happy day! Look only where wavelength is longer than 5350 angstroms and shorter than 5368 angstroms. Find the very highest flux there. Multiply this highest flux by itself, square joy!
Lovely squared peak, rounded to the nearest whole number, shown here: 542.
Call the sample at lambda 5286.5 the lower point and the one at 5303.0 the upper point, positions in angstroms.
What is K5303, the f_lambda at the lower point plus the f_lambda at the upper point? 43.3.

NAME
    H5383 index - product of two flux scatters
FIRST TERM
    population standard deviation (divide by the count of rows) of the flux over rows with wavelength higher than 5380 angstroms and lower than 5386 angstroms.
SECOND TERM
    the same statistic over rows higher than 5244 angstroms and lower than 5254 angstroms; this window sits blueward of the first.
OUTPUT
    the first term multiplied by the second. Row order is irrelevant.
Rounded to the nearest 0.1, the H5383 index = 1.1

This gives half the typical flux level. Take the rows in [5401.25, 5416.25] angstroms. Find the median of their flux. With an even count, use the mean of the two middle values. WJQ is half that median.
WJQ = 9.6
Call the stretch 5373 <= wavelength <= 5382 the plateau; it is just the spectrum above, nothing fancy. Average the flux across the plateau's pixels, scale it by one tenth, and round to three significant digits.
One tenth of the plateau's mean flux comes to 2.21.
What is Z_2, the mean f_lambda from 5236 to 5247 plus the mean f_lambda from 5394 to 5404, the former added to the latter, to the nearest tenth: 39.9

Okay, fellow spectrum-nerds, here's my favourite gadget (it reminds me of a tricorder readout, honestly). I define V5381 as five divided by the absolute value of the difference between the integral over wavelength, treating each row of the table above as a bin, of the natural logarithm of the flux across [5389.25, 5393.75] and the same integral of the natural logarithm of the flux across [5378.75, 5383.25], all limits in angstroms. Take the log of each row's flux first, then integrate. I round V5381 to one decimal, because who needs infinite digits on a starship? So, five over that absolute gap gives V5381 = 17.5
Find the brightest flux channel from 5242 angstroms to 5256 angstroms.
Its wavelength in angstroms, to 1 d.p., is 5246.0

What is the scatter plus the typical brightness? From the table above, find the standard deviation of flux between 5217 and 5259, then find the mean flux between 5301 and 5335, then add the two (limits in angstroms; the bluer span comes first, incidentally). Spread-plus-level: 22.1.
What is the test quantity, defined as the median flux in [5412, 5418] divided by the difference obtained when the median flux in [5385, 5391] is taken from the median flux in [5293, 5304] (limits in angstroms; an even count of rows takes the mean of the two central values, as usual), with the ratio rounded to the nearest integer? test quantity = -19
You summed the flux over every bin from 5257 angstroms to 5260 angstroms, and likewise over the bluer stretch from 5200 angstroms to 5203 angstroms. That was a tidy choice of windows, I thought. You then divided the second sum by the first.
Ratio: 0.99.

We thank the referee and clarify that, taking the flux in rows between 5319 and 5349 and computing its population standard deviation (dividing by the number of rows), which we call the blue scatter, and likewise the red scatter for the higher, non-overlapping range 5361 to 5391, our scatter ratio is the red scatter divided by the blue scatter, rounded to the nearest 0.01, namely 0.83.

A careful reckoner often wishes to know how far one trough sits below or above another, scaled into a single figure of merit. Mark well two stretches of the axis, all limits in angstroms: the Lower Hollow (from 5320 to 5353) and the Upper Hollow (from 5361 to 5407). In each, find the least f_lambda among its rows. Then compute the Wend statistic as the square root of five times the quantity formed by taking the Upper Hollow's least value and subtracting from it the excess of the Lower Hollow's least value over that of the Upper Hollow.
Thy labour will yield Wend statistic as 9.5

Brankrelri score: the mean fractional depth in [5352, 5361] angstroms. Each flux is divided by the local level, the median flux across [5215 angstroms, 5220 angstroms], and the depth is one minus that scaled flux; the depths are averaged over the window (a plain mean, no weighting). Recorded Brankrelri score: -0.07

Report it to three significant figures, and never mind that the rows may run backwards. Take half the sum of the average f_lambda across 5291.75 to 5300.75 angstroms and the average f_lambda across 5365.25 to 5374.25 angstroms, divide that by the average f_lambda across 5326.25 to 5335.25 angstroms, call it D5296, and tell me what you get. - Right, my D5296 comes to 1.07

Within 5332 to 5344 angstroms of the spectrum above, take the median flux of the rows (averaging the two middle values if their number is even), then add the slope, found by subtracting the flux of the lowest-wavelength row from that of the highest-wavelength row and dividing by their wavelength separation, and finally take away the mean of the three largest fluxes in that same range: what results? -1.41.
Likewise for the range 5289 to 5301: -1.93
